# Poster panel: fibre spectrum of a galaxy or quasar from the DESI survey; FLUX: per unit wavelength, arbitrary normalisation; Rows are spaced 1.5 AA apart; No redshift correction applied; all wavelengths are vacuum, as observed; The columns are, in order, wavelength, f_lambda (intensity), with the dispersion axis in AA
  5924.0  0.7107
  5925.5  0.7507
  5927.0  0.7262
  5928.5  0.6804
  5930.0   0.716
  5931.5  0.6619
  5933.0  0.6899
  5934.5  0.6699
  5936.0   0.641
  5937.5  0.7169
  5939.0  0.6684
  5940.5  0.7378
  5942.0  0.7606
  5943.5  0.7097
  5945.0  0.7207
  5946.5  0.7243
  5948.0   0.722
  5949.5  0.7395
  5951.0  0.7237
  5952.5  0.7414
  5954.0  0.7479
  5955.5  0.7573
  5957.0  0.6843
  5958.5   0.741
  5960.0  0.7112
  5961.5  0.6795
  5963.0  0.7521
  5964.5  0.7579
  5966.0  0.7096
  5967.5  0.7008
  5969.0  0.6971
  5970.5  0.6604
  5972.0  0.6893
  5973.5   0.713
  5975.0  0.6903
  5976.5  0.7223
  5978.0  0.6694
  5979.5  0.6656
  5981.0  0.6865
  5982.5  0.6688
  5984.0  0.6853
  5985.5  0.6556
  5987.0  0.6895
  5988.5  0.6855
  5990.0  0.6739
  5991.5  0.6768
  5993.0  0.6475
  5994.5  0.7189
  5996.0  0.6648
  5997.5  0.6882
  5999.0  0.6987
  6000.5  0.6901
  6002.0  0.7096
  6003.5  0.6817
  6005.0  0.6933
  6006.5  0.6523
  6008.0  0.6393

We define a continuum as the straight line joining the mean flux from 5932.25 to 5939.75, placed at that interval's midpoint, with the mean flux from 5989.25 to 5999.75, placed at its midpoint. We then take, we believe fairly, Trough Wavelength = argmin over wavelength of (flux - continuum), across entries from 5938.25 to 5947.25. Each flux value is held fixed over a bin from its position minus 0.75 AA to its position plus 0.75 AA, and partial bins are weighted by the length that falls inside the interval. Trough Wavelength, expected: 5939.0 AA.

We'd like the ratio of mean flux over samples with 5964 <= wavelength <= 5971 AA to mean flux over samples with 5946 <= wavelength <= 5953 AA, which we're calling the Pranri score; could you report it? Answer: 0.97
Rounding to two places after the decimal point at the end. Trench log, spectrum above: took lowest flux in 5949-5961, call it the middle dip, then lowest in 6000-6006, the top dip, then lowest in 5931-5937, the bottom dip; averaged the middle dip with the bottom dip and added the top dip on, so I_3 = 1.34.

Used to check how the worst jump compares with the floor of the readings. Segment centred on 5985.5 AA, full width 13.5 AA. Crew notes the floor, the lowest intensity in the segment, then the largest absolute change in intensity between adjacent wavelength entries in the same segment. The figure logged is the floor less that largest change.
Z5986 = 0.622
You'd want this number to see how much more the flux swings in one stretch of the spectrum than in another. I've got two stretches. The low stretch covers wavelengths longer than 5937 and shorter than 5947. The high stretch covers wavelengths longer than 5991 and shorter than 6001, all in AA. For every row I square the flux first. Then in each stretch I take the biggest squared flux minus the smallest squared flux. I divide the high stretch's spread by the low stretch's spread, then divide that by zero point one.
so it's 7.4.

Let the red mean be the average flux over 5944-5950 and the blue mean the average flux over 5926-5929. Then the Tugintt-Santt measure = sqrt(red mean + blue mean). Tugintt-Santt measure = 1.20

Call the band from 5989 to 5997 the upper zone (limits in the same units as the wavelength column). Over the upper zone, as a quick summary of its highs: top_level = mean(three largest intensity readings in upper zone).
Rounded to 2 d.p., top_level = 0.69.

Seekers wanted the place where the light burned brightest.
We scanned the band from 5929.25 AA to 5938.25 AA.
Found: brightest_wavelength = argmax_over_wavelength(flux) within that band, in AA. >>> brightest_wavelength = 5937.5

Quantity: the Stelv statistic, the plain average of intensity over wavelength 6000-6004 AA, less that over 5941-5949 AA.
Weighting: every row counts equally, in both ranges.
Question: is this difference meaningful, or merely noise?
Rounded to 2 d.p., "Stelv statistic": -0.03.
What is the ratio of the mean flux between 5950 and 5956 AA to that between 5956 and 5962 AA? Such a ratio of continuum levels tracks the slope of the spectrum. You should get 1.05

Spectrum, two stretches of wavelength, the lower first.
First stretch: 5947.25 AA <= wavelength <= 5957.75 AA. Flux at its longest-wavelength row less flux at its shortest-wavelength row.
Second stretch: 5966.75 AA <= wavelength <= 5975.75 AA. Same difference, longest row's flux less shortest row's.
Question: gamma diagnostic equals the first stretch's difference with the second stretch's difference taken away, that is -0.03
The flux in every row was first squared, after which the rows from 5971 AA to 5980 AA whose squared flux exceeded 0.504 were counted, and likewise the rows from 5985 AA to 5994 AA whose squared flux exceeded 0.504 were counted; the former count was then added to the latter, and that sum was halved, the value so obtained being 1.0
